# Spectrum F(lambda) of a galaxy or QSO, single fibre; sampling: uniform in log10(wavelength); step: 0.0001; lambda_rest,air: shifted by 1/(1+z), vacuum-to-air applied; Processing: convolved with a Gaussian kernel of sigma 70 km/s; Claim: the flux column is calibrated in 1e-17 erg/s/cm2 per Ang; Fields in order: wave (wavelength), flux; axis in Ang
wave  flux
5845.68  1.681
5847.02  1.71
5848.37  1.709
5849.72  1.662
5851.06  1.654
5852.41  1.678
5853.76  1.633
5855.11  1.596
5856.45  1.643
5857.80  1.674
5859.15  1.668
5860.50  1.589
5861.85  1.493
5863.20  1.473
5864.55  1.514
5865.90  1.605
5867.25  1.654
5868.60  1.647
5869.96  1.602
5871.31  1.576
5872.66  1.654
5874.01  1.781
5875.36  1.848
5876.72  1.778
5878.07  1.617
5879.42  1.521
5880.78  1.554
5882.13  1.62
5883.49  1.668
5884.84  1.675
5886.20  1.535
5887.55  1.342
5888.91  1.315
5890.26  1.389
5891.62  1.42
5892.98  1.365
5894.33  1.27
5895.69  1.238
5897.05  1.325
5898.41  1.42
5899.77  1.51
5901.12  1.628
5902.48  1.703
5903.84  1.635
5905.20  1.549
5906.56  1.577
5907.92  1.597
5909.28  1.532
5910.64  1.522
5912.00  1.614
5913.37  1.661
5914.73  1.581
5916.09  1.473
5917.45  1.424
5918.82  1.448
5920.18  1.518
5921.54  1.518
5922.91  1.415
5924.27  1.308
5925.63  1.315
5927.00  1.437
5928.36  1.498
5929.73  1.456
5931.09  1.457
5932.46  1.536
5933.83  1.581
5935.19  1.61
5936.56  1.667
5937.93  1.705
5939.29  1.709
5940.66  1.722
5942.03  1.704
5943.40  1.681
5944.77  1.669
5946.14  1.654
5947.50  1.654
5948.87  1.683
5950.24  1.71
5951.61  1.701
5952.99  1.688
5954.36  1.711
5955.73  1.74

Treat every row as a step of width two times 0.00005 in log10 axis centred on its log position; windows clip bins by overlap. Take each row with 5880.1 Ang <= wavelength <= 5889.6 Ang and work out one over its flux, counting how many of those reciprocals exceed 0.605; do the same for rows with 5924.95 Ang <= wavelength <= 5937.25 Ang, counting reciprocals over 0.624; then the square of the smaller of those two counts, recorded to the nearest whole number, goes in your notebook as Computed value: 25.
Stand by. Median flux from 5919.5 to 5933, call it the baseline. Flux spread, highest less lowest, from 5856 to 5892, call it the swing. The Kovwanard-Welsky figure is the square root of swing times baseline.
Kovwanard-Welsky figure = 0.88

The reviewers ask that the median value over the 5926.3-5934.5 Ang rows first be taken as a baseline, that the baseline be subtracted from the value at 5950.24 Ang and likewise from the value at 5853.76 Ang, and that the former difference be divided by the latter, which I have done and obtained 1.5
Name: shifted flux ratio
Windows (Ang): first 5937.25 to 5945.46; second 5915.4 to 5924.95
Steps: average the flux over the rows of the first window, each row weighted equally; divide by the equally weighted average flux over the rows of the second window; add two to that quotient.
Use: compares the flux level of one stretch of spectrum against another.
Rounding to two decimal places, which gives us 3.18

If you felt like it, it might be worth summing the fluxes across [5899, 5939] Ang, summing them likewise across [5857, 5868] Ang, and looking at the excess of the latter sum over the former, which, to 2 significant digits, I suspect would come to -32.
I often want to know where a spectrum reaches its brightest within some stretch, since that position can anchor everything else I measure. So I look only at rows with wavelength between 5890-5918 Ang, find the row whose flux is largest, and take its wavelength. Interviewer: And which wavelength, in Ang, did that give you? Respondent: 5902.48 Ang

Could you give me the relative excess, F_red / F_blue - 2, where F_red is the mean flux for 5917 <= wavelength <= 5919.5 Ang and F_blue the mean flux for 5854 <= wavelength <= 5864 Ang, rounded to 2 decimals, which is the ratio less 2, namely -1.10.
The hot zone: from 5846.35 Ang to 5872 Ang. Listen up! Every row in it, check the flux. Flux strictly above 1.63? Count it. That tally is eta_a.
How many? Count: 11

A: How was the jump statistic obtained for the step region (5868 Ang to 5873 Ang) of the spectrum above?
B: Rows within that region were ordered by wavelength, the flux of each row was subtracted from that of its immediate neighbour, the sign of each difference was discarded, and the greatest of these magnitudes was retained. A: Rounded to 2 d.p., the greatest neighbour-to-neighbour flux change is 0.08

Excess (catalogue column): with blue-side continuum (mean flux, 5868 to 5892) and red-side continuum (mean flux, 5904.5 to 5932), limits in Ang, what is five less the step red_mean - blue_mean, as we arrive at 5.09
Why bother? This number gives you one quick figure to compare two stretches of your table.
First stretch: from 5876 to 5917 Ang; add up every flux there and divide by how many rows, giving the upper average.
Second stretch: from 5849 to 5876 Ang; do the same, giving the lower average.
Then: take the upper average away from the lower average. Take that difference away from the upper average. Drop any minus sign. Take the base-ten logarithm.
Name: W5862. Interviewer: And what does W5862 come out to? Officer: 0.15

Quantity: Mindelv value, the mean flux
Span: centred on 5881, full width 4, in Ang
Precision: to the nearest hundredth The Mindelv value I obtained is 1.57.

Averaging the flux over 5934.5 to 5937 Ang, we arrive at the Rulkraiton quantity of 1.64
